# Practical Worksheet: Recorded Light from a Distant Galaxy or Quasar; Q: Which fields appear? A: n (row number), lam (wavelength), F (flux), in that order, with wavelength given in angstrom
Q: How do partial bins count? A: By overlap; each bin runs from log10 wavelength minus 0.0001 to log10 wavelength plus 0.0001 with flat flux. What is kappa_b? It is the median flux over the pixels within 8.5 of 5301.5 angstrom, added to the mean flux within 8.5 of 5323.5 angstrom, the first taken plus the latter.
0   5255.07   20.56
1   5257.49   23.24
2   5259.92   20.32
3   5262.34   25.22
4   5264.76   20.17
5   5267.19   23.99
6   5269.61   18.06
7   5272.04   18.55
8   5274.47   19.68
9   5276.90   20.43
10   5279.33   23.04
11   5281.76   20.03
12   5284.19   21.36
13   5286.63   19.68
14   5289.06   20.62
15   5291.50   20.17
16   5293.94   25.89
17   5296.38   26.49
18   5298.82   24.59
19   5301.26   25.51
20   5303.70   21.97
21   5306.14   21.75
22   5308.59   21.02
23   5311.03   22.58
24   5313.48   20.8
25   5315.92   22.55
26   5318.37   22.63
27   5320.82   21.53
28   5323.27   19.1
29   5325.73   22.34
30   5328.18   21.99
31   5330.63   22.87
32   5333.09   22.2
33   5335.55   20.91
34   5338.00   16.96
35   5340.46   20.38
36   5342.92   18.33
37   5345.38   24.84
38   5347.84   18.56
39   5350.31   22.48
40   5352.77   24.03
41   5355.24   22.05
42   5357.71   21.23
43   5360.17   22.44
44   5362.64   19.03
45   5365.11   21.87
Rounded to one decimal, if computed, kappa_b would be 46.4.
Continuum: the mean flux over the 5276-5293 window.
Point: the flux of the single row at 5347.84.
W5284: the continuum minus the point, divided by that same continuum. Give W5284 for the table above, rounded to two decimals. 0.11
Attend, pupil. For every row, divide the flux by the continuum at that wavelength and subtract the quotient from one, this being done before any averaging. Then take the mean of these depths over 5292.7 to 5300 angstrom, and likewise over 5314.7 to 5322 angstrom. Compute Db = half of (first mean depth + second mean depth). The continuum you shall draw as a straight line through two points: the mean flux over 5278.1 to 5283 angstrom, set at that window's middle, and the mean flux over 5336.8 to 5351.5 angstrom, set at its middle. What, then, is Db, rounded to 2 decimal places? -0.14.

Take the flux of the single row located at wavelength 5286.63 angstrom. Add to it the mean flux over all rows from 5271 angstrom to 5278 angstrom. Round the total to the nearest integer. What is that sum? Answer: 39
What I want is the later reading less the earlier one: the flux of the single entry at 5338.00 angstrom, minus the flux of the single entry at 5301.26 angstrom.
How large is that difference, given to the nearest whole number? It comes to -9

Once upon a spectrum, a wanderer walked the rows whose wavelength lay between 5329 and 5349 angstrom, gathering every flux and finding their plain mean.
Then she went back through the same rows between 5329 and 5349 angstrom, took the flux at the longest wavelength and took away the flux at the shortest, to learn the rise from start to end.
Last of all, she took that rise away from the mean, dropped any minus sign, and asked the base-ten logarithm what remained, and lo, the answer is 1.40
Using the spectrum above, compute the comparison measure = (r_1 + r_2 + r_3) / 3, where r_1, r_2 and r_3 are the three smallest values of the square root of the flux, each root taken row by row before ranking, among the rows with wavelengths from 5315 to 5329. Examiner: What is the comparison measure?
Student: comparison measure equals 4.57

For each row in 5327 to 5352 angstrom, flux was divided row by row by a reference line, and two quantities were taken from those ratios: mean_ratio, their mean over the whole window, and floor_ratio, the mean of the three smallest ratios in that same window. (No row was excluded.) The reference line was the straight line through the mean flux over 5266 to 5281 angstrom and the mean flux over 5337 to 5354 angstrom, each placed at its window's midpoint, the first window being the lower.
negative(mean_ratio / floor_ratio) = -1.17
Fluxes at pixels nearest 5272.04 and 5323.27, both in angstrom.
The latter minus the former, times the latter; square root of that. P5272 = 3.2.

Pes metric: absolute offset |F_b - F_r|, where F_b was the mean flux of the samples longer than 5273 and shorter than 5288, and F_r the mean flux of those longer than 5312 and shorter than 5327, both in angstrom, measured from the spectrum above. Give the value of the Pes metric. 0.8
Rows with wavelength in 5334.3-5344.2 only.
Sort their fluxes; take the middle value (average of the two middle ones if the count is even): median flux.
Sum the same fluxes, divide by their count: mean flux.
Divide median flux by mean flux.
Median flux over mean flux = 1.01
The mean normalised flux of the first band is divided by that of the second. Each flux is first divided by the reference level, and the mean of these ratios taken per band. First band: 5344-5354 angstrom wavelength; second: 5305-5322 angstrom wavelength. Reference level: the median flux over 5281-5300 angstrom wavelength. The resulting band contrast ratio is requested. 1.03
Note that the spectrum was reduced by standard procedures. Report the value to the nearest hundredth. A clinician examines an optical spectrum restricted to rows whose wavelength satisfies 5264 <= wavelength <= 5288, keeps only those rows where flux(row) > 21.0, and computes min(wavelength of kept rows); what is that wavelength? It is 5267.19 angstrom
